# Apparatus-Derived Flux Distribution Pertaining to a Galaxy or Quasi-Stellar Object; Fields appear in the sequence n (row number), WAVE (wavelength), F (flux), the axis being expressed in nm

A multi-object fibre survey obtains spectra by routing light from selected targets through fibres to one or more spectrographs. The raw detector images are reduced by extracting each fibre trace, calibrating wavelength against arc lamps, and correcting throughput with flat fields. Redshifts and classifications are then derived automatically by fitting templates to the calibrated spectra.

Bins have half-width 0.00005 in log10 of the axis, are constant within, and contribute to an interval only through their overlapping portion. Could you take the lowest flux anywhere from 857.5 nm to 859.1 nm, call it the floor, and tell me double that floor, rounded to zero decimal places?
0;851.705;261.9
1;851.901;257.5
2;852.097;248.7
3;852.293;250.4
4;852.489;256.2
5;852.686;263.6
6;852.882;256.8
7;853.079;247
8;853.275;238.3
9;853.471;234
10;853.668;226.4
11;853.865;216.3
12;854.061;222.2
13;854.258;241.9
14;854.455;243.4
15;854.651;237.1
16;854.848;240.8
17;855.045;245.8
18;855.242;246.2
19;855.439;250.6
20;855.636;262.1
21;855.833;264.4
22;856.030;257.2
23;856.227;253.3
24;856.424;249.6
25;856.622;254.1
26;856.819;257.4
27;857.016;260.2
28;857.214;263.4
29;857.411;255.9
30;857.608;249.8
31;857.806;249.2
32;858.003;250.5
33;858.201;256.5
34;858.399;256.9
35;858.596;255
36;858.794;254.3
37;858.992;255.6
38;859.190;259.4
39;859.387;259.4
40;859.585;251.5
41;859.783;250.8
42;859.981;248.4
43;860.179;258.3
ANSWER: 498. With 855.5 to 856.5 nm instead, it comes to 499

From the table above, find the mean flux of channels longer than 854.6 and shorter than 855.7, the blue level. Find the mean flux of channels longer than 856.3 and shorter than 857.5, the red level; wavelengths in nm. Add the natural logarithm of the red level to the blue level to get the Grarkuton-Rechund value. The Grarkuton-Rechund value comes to 253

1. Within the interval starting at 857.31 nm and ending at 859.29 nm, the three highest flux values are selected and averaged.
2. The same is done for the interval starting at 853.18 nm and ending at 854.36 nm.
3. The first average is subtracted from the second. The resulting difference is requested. -20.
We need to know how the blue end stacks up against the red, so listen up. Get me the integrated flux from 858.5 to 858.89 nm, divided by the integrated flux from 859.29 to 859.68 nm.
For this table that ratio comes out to 1.00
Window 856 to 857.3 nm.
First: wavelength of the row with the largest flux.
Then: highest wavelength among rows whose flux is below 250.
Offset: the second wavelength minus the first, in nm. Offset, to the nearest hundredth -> -0.79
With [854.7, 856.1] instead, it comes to -0.59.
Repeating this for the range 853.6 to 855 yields 0.39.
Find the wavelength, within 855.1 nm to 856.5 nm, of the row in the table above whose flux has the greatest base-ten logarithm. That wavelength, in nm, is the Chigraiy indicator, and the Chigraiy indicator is 855.833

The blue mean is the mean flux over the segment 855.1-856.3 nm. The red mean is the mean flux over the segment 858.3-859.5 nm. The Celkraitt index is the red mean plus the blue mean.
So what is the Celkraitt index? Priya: 512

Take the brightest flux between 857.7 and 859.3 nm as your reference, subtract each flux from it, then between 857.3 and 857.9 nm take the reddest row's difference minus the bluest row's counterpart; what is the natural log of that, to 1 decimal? 1.9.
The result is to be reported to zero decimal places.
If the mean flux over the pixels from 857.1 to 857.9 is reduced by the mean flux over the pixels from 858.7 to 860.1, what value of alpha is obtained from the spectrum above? 0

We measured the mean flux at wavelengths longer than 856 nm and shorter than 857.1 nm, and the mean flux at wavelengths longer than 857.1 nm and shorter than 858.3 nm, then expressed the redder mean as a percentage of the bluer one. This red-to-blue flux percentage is 99.6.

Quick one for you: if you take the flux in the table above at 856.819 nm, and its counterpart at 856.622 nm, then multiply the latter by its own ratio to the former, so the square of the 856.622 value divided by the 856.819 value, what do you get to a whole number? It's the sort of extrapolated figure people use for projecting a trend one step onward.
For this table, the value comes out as 251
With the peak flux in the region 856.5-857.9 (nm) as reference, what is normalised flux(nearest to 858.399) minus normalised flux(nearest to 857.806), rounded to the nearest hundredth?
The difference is 0.03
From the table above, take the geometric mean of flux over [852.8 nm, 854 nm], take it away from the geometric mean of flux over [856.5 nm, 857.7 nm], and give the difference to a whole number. 21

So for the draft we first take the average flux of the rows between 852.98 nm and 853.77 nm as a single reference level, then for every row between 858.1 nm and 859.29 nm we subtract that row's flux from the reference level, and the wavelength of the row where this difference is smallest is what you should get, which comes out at 859.190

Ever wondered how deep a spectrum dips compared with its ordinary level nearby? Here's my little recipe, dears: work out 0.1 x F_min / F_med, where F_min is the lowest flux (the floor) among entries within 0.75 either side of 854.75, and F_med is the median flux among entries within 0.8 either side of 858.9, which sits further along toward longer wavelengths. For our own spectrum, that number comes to 0.087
